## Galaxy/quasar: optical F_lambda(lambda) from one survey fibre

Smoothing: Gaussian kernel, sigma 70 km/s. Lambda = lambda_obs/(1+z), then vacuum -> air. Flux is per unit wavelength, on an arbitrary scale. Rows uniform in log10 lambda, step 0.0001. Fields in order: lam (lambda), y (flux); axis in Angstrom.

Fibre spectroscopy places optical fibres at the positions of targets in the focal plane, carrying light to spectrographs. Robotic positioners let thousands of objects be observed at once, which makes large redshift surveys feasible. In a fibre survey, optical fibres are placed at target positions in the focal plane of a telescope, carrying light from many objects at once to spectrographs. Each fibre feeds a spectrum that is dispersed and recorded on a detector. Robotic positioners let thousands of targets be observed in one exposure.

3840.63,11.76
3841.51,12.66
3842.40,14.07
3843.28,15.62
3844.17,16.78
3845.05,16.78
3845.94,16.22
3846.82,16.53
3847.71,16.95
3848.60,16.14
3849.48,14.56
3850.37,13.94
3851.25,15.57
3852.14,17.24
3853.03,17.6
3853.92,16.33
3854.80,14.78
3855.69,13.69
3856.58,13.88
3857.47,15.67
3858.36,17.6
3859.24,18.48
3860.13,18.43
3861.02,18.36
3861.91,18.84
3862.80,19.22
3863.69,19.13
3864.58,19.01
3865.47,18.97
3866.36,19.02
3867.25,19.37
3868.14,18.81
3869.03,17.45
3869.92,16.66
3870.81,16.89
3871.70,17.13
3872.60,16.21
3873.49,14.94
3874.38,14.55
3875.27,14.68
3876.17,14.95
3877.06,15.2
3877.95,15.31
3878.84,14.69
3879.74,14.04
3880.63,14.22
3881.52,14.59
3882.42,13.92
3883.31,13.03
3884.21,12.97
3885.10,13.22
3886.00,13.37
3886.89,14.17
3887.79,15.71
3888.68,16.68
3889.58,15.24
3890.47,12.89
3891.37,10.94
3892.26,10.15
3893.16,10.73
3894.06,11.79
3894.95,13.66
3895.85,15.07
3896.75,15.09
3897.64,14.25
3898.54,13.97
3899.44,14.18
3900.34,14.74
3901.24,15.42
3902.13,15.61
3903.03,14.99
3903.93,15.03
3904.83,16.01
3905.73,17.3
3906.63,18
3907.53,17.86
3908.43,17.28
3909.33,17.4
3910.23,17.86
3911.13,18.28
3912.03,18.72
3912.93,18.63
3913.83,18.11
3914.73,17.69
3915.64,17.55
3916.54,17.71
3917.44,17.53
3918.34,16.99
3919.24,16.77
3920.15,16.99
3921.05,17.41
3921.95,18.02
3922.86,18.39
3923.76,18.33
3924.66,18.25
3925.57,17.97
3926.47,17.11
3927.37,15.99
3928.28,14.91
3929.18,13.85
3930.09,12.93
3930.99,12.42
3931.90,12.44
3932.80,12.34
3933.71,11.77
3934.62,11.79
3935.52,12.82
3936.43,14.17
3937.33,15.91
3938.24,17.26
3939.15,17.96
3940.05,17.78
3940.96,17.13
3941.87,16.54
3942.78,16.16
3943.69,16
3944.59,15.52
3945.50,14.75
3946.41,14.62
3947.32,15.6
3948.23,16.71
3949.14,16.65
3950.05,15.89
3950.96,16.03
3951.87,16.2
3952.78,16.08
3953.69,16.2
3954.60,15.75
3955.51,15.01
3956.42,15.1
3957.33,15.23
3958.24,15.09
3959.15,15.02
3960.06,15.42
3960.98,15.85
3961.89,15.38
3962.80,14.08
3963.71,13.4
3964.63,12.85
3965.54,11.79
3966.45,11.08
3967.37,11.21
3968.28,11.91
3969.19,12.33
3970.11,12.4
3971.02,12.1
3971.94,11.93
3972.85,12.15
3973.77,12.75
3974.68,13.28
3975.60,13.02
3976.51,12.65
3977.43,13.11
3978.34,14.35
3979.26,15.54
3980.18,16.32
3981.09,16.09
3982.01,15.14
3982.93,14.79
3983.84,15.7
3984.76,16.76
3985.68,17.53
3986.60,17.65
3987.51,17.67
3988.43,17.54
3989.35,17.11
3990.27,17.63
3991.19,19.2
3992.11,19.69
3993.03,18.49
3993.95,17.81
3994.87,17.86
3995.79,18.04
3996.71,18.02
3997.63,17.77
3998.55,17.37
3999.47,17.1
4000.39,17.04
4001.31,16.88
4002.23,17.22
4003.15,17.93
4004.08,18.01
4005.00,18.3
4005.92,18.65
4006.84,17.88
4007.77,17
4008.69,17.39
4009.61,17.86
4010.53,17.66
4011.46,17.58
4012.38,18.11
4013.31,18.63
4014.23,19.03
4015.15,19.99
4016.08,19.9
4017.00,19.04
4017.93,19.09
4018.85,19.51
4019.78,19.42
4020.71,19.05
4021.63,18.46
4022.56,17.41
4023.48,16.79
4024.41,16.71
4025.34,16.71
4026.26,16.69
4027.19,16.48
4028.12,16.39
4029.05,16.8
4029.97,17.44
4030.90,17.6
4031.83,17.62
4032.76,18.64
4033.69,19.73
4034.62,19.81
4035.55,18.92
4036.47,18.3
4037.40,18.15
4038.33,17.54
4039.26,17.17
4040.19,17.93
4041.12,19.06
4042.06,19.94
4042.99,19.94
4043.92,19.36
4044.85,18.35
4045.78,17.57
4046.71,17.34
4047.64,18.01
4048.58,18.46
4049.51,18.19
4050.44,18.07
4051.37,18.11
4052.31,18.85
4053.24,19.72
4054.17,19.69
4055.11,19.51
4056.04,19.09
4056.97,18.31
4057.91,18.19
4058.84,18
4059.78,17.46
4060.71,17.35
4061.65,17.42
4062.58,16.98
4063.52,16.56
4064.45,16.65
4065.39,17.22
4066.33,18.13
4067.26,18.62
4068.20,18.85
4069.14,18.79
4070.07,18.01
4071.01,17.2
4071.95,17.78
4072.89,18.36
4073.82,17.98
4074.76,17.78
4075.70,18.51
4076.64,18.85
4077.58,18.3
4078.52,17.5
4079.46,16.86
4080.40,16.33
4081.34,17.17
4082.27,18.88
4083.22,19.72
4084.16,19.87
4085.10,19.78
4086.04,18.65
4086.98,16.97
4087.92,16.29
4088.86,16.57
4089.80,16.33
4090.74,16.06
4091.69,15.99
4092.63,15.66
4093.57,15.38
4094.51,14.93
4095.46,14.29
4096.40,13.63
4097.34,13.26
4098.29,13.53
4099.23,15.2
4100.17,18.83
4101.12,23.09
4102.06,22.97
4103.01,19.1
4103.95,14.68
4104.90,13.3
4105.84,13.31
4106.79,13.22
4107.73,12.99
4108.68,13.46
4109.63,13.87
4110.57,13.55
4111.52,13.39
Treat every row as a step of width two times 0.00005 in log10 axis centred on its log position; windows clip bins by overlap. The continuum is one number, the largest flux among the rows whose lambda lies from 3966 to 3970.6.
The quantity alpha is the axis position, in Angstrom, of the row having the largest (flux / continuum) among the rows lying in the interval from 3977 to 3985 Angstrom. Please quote 3984.76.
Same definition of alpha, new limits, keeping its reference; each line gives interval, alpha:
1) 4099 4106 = 4101.12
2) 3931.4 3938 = 3937.33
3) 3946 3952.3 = 3948.23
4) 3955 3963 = 3960.98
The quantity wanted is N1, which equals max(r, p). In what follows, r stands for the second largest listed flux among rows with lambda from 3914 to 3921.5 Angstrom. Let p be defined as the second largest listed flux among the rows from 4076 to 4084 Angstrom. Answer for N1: 18.9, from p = 18.88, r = 17.69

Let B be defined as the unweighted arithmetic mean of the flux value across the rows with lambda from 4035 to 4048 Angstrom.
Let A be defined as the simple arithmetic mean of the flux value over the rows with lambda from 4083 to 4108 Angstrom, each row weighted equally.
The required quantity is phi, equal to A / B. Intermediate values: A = 16.4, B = 18.4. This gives 0.89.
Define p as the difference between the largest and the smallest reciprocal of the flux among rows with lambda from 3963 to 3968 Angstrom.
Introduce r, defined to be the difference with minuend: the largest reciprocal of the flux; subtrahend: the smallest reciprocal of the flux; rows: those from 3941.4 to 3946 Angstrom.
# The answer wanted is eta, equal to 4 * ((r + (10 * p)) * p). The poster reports 0.010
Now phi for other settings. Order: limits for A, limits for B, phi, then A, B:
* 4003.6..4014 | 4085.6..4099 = 1.15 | 17.9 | 15.5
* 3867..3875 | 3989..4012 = 0.95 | 16.9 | 17.8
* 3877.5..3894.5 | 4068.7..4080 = 0.75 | 13.6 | 18.0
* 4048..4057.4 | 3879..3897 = 1.39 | 18.8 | 13.6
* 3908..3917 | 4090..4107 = 1.13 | 17.9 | 15.9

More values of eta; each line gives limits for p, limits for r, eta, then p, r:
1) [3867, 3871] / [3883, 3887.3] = 0.003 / 0.008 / 0.0065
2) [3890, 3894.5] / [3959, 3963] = 0.018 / 0.021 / 0.0079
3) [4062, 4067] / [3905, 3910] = 0.001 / 0.005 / 0.0023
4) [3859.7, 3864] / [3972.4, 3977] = 0.000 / 0.002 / 0.0070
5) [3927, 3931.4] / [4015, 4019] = 0.013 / 0.018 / 0.0025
